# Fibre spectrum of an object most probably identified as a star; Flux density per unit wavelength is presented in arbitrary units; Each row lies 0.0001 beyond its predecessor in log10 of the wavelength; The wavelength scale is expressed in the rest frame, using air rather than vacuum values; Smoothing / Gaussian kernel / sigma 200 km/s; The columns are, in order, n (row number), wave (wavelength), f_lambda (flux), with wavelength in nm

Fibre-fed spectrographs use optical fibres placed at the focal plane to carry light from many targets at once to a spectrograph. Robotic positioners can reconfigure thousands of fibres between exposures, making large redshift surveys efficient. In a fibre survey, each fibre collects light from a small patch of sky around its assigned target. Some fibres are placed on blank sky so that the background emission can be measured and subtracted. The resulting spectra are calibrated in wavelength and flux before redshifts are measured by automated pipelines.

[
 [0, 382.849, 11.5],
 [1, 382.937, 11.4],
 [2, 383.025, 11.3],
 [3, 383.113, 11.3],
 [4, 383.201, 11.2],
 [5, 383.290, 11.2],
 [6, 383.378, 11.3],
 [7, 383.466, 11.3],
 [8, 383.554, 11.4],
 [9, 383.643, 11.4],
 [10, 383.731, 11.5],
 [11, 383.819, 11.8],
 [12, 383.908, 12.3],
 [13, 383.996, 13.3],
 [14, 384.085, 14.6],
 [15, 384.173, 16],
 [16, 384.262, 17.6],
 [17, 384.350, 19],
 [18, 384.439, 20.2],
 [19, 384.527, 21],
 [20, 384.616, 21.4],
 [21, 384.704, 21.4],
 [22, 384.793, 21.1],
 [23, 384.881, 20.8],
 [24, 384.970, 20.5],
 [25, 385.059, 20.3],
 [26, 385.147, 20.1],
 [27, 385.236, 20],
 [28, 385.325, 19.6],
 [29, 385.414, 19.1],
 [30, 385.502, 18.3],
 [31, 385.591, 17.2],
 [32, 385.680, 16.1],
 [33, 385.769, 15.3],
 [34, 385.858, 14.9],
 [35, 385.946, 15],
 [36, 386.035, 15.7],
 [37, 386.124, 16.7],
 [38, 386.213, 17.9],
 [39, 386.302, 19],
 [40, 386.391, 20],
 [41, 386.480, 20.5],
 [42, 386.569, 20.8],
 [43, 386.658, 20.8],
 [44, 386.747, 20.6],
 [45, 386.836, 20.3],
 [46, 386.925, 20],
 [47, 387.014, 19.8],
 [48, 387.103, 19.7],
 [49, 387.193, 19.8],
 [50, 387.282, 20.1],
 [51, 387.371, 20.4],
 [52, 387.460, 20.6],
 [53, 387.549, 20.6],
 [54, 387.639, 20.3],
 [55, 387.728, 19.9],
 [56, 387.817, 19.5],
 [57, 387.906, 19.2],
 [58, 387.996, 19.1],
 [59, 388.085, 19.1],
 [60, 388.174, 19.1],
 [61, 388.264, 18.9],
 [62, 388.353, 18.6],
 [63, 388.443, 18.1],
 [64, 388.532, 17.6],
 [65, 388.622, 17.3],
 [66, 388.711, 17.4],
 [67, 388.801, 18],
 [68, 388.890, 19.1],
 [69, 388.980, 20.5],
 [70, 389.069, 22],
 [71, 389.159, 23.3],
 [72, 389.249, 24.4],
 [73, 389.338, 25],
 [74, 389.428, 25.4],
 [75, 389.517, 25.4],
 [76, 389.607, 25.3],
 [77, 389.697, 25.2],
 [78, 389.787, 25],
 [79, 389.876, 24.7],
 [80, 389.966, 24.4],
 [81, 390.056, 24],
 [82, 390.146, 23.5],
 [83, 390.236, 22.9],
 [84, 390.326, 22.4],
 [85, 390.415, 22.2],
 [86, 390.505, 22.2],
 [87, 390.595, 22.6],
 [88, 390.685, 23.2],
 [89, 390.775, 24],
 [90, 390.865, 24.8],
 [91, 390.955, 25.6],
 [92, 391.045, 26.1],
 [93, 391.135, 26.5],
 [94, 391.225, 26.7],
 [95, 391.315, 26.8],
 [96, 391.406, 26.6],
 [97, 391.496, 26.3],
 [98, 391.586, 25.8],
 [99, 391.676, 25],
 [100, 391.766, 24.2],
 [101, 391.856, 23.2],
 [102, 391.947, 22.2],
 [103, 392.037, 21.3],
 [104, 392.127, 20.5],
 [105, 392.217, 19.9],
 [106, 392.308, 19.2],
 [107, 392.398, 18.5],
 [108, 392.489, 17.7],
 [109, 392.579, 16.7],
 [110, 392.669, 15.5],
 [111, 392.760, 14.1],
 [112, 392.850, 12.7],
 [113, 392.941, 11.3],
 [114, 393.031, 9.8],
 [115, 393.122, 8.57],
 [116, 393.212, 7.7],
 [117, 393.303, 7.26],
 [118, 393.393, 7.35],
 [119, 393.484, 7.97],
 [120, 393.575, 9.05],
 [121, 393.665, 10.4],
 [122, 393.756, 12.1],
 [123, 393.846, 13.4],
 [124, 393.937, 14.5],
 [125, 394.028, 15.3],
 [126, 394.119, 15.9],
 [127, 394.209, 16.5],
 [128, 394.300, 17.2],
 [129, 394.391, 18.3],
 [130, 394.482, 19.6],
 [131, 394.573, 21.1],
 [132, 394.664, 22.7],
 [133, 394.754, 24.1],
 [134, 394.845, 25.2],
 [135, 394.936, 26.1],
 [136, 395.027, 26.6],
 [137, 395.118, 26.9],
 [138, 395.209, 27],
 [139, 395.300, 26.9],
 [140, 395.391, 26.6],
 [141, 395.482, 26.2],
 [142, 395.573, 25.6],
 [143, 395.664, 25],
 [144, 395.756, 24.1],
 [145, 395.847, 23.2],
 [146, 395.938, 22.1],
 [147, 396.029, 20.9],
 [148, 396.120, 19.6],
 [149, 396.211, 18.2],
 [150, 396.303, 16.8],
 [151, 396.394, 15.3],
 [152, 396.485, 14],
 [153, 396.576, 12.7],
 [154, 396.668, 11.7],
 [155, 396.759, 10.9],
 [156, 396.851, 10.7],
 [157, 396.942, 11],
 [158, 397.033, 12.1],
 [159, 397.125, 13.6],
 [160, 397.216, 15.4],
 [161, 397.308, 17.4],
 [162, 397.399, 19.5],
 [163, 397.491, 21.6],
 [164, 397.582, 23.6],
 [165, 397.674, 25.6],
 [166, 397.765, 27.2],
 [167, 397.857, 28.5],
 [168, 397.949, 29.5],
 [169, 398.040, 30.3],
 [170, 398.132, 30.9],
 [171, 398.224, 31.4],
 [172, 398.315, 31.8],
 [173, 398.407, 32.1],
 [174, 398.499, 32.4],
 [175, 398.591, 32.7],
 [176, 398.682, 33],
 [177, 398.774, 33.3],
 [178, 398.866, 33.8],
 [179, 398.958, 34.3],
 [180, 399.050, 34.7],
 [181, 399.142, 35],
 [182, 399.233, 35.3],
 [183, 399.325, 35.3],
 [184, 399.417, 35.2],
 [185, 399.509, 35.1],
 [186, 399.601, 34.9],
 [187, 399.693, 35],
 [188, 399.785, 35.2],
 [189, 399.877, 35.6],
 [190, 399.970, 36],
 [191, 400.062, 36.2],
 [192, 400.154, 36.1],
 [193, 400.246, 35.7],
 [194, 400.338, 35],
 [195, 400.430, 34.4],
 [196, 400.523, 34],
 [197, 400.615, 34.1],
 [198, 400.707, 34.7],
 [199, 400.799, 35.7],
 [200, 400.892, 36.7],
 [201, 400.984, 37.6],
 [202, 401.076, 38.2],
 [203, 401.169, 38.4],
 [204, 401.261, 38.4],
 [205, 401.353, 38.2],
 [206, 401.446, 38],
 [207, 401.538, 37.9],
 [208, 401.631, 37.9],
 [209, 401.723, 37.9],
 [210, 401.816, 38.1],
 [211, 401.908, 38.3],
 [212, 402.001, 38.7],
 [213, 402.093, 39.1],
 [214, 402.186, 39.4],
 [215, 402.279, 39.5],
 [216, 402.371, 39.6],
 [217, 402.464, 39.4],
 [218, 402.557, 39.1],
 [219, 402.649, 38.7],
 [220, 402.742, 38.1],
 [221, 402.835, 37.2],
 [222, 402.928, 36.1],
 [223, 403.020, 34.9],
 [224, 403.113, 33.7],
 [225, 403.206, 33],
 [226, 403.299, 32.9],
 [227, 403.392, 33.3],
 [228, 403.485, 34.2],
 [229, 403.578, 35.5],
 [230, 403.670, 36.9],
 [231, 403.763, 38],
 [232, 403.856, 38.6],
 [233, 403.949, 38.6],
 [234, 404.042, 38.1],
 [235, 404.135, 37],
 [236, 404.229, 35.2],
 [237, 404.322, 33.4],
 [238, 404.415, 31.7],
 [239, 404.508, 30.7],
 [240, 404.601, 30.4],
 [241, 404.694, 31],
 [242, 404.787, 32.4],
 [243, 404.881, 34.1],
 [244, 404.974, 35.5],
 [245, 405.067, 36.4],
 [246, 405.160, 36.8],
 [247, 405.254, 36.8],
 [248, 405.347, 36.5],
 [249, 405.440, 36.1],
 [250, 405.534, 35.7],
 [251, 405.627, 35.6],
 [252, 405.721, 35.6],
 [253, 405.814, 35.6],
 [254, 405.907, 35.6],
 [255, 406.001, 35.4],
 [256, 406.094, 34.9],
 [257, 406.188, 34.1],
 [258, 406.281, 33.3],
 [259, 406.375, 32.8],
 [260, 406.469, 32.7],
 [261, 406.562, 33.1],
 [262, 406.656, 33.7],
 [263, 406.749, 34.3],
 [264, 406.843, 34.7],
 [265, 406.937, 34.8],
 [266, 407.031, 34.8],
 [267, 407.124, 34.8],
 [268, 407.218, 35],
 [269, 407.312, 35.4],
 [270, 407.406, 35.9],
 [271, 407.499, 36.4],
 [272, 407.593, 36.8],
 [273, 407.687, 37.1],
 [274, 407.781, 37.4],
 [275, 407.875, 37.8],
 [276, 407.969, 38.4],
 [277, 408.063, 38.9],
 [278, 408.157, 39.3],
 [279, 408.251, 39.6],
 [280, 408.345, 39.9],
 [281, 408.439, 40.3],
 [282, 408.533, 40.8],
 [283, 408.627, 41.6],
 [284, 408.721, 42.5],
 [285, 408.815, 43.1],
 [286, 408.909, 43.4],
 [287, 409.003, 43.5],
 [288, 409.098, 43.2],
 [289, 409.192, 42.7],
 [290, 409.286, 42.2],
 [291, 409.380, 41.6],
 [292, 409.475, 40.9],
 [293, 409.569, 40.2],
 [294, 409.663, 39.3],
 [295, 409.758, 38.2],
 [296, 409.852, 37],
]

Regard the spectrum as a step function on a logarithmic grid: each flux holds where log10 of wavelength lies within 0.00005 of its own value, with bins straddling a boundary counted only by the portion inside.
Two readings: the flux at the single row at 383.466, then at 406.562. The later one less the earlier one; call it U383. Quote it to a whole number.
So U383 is 22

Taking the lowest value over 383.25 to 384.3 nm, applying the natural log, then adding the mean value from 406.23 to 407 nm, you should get 36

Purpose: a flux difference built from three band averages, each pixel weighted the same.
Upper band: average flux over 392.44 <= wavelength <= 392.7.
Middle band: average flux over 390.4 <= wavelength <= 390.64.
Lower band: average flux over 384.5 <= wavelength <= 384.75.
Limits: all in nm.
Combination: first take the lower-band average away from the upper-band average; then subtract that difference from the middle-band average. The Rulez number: 27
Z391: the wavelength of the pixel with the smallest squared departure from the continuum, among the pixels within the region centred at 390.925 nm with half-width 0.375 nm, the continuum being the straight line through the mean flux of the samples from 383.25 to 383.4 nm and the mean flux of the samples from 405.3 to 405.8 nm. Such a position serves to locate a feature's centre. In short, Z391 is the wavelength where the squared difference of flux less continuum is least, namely 390.595 nm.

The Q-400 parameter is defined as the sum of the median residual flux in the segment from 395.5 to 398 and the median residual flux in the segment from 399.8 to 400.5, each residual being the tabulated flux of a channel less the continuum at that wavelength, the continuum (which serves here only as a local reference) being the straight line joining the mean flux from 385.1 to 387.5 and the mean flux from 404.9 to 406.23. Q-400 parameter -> -4.2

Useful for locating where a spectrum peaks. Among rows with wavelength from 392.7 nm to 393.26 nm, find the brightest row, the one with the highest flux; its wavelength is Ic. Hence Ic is 392.760 nm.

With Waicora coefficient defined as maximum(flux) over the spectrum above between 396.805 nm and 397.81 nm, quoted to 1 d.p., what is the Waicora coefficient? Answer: 27.2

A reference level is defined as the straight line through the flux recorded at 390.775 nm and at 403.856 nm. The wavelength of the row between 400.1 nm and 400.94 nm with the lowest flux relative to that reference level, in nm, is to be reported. 400.615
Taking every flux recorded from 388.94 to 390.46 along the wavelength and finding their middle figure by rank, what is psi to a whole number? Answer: 24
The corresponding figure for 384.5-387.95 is 20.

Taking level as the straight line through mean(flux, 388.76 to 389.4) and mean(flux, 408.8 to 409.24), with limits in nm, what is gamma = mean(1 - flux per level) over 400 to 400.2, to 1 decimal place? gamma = -0.1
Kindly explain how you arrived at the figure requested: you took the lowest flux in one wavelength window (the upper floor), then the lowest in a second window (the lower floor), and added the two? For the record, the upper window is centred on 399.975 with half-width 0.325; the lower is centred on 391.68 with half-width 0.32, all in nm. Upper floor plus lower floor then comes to 57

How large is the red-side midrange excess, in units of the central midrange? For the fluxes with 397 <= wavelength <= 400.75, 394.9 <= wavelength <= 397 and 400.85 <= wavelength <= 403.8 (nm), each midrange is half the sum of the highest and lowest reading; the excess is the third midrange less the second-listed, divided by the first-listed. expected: 0.72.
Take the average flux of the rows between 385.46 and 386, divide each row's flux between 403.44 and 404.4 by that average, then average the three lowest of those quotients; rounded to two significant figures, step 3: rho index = 2.1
